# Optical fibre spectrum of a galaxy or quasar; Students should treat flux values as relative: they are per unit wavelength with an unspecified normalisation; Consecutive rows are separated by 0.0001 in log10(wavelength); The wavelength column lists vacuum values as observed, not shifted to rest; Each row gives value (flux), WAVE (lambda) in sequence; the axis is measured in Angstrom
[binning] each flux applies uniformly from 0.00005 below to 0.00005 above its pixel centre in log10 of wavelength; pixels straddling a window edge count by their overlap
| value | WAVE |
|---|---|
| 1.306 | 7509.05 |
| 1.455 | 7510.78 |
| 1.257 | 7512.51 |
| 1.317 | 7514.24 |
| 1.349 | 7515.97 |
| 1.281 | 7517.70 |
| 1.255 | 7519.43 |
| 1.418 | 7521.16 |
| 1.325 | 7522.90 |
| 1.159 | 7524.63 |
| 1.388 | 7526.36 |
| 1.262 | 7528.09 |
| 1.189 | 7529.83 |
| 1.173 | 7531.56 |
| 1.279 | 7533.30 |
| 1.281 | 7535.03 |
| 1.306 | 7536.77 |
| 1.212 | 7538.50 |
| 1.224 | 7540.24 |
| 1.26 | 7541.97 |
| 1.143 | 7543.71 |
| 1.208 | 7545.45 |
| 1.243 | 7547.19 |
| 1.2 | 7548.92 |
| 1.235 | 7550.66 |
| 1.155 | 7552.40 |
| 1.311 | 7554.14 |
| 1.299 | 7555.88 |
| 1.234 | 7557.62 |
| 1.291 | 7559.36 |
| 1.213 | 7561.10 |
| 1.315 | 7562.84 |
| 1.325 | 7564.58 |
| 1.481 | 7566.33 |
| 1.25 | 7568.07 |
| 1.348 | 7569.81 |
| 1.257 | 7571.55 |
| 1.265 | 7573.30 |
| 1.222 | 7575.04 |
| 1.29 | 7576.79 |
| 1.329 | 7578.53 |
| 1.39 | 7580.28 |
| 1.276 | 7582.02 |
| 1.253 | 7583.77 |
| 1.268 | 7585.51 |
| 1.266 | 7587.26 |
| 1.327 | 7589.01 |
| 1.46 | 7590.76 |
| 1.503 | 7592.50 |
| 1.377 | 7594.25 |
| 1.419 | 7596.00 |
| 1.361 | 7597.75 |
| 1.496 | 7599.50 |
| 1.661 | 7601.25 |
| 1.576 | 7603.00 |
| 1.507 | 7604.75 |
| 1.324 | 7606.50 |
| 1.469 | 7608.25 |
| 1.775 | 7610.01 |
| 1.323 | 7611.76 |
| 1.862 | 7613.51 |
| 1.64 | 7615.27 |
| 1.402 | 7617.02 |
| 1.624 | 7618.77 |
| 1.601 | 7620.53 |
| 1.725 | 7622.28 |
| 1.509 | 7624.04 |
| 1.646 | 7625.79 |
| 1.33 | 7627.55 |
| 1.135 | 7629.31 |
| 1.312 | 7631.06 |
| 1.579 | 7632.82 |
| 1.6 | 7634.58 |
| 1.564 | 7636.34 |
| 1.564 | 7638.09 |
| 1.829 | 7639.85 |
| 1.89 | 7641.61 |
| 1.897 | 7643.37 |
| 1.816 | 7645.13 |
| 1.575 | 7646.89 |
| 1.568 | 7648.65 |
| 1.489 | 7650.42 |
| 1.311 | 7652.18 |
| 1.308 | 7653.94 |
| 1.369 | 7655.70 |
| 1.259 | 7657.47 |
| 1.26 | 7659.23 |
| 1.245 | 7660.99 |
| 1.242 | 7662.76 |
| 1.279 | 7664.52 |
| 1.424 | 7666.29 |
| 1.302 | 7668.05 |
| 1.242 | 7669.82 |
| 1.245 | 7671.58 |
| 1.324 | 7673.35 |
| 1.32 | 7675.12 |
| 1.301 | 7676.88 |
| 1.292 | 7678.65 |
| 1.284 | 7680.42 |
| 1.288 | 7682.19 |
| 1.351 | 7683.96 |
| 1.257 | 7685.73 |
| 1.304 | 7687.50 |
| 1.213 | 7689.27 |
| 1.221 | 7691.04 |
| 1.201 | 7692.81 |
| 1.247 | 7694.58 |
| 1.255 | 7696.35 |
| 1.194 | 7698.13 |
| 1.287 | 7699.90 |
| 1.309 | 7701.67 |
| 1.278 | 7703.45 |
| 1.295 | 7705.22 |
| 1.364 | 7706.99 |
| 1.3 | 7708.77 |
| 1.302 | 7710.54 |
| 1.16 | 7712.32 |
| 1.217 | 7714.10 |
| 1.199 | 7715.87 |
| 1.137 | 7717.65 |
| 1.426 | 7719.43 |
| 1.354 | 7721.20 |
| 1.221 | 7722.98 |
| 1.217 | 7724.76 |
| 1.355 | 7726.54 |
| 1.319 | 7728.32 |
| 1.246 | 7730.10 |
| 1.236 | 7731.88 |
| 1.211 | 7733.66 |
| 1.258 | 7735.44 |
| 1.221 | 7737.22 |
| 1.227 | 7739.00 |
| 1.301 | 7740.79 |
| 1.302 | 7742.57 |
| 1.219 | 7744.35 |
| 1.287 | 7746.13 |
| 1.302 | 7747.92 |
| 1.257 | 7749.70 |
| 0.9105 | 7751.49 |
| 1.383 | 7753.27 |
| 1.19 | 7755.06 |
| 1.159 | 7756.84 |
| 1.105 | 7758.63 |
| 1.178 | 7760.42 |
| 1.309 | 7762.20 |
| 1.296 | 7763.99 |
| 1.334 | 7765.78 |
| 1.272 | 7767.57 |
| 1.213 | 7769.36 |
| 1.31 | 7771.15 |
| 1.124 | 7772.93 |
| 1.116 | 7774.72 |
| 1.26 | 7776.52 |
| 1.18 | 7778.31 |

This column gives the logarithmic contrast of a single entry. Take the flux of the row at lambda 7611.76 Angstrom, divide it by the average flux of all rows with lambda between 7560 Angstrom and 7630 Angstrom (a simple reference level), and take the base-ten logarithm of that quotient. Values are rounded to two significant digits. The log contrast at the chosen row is -0.031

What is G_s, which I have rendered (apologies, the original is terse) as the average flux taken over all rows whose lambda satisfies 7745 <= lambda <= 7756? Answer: 1.22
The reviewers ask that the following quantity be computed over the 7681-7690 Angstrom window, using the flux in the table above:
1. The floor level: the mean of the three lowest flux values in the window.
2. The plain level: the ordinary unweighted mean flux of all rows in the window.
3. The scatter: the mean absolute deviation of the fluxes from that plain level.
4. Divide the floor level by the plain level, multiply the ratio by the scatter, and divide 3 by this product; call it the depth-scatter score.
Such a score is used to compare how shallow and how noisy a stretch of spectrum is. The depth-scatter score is 81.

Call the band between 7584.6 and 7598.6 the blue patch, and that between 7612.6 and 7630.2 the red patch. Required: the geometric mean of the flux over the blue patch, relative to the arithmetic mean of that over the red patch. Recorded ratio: 0.89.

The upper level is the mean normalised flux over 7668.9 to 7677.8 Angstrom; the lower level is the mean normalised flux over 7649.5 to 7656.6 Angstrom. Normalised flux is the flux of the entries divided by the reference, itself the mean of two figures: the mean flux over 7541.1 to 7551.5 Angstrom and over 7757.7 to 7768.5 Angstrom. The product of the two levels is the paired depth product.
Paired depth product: 1.16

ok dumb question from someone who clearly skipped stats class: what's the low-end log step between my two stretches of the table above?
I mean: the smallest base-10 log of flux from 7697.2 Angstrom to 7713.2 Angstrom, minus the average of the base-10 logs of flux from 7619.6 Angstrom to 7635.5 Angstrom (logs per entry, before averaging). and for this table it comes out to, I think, -0.11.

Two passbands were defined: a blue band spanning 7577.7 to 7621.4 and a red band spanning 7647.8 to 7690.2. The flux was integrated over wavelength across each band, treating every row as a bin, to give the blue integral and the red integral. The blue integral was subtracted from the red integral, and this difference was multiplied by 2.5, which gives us -21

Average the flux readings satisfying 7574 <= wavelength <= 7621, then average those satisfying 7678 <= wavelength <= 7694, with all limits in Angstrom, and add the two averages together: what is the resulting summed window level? 2.71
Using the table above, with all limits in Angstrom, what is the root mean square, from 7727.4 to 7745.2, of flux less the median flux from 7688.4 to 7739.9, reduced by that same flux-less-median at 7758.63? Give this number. 0.18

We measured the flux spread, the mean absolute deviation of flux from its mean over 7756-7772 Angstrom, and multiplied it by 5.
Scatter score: 0.35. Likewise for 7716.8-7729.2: 0.42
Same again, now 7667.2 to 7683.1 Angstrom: 0.11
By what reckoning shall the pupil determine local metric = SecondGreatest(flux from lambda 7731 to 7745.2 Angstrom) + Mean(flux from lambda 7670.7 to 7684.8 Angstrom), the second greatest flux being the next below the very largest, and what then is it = 2.6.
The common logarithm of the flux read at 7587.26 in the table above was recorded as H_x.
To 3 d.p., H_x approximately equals 0.102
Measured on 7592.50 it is 0.177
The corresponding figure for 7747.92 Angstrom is 0.115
